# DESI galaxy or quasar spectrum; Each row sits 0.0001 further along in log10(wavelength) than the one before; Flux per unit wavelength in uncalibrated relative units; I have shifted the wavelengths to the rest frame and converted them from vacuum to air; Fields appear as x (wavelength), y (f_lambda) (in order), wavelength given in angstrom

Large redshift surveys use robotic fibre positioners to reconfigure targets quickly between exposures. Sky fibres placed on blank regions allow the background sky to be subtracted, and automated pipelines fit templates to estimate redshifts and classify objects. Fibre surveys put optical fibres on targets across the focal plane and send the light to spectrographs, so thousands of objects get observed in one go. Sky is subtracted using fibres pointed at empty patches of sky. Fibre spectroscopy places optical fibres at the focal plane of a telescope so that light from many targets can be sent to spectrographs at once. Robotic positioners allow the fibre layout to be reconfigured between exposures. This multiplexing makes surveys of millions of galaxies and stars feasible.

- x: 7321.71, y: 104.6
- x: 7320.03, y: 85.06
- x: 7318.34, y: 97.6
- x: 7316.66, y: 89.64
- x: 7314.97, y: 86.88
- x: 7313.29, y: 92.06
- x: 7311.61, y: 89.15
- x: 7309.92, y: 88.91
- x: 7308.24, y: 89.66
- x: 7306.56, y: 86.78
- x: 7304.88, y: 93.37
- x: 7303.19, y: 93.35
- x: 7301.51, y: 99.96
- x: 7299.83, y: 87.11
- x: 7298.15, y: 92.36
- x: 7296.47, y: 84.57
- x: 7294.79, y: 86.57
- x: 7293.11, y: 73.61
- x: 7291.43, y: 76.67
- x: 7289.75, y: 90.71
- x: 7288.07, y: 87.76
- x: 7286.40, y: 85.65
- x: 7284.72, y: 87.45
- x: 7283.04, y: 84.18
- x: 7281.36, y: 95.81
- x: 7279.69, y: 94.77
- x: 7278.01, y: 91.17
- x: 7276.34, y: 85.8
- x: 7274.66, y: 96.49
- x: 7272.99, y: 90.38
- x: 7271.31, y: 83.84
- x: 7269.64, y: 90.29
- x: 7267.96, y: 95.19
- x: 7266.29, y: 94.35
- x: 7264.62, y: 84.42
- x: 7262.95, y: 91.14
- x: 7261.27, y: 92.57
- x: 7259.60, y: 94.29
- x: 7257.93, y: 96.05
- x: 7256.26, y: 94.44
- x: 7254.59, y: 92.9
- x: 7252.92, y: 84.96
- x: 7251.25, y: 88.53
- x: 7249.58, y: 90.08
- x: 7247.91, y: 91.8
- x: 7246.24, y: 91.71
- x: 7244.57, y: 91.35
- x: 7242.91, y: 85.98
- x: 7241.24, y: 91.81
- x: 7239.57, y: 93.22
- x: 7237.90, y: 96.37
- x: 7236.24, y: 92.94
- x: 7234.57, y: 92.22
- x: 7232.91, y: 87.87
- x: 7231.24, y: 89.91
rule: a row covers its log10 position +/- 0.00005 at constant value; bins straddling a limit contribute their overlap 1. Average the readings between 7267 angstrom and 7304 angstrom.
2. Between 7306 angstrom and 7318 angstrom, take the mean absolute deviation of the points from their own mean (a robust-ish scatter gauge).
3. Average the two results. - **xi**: 45.0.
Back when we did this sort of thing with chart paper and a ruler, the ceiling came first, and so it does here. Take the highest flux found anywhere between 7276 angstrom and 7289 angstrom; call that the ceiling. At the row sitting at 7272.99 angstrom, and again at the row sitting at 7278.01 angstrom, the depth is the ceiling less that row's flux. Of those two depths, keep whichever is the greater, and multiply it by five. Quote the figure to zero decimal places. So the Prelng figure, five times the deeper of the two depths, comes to 27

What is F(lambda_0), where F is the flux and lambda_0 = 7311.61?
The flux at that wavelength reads 89.15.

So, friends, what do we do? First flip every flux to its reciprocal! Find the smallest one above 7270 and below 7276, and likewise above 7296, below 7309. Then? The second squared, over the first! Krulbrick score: 0.0097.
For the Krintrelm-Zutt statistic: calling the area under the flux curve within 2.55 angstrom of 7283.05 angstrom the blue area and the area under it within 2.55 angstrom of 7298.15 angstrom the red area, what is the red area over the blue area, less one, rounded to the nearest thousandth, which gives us -0.011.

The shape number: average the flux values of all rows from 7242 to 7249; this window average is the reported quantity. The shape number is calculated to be 90.2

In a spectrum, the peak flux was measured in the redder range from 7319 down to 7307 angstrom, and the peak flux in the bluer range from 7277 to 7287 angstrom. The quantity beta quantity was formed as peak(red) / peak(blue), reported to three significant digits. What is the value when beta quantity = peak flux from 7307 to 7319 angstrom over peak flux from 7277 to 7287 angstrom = 1.02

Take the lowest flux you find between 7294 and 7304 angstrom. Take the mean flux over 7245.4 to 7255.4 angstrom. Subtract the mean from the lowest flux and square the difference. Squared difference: 29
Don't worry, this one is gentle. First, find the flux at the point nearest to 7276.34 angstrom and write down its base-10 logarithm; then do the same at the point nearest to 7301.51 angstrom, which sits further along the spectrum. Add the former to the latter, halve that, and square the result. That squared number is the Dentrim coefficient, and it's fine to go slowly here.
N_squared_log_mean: 3.87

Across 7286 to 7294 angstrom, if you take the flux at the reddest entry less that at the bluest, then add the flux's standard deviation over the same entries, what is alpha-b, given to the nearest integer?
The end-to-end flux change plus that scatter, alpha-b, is -5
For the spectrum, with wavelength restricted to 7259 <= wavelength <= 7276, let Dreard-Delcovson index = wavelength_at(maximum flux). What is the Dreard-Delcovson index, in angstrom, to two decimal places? 7274.66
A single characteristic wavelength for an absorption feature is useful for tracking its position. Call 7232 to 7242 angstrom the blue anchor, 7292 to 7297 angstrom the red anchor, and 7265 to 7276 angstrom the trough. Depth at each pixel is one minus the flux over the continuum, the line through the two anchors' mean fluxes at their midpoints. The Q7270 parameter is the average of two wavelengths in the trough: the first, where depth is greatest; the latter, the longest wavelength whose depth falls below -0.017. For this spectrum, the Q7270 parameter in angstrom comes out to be 7273.0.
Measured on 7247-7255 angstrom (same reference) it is 7253.8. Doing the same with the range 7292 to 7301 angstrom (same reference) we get 7296.5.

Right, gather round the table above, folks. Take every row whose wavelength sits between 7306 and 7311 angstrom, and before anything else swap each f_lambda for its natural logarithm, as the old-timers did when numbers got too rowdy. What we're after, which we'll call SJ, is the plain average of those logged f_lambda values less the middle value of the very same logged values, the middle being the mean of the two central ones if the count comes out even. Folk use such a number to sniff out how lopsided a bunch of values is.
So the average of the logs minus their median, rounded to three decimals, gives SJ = -0.005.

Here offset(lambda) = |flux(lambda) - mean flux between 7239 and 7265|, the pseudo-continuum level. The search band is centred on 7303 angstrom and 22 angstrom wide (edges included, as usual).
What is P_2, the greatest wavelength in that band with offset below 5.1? 7313.29 angstrom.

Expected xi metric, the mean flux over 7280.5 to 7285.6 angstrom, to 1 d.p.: 89.1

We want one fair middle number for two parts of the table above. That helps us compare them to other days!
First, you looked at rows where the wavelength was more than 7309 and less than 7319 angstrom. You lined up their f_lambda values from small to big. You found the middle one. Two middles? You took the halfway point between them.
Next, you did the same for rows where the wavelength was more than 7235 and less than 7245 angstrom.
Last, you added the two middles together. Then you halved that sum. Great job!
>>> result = 90.9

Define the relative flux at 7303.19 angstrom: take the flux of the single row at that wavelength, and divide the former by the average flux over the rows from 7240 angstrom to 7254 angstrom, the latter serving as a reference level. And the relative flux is 1.04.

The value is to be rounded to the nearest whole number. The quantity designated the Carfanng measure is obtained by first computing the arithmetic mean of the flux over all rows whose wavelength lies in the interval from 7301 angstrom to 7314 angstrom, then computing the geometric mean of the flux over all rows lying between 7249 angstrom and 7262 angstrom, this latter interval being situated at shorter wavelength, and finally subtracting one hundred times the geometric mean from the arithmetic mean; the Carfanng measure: -9075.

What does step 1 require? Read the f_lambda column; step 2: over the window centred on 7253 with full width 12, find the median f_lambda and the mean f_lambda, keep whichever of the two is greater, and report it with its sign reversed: -91.8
